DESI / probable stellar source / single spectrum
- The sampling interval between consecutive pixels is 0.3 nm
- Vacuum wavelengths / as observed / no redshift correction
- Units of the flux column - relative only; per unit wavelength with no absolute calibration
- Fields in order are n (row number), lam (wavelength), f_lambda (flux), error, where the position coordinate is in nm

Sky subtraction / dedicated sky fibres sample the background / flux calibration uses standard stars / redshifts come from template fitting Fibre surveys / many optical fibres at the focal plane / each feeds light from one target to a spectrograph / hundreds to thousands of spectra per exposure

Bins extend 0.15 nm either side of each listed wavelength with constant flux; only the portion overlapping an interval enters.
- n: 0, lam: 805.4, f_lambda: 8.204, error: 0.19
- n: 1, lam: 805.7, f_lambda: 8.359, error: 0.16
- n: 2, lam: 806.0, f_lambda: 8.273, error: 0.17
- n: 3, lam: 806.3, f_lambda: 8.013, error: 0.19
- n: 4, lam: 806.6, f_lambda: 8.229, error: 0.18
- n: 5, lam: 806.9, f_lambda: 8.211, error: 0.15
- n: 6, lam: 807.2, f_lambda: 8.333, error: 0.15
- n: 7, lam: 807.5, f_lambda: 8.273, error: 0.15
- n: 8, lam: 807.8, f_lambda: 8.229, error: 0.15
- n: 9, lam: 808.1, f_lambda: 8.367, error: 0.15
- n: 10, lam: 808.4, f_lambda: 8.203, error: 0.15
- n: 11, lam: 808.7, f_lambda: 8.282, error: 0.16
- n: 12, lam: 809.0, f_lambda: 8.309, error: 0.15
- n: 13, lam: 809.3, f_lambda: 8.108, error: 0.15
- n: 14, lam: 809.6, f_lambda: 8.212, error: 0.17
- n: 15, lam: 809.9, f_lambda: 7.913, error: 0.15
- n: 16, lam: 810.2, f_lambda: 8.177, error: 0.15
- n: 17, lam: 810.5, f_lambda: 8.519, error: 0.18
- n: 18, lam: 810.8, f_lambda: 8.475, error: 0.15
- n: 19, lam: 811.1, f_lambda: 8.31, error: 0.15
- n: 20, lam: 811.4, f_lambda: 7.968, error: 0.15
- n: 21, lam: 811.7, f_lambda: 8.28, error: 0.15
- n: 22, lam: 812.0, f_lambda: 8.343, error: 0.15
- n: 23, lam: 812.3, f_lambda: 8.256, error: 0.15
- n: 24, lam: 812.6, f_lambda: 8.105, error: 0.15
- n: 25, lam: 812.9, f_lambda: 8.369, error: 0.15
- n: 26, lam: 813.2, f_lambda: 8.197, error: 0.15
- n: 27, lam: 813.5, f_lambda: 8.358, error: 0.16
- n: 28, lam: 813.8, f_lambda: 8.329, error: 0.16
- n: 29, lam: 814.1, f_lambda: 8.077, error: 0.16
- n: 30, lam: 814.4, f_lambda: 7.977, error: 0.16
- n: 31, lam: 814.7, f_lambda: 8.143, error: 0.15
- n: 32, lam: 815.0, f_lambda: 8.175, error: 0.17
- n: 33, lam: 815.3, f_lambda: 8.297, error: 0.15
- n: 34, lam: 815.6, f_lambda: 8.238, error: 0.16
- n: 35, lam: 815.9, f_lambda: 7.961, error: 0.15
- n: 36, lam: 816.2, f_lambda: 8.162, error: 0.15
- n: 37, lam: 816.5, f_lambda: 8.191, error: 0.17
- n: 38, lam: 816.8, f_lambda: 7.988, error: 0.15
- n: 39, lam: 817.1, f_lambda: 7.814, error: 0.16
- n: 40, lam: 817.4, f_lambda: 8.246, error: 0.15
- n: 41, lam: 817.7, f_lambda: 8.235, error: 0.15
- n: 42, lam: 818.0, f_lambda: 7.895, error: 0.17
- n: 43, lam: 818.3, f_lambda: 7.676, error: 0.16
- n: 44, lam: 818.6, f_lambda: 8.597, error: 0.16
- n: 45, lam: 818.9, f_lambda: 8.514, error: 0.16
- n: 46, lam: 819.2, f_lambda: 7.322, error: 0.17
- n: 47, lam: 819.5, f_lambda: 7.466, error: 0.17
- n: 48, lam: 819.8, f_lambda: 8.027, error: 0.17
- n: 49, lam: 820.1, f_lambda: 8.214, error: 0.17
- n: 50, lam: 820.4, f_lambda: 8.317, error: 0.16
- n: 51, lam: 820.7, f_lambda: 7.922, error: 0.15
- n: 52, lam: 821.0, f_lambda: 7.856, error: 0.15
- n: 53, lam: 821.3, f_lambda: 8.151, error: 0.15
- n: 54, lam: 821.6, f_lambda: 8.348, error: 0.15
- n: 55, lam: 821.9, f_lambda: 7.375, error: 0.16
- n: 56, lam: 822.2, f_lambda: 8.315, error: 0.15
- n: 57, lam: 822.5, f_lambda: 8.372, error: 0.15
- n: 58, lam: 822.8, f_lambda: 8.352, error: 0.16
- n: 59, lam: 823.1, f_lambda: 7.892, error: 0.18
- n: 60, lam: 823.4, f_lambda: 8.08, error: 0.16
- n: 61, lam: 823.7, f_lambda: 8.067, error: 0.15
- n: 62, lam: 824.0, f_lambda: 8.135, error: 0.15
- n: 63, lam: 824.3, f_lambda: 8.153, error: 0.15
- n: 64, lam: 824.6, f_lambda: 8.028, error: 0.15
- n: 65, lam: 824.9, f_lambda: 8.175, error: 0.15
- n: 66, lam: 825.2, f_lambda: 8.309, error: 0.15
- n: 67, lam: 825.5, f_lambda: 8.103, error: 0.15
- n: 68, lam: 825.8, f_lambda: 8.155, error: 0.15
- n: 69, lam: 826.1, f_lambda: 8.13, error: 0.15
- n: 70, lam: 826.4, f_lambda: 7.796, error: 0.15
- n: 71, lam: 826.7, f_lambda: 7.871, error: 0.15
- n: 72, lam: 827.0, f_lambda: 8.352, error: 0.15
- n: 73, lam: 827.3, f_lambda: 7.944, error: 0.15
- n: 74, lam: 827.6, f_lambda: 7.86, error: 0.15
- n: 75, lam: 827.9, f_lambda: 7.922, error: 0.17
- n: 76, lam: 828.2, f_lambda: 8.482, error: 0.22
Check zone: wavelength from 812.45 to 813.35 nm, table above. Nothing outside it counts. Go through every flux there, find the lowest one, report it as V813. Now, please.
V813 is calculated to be 8.105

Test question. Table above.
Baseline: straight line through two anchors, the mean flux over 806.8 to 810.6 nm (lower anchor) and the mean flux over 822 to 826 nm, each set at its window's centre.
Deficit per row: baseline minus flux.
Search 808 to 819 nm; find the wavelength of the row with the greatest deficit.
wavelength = 818.3 nm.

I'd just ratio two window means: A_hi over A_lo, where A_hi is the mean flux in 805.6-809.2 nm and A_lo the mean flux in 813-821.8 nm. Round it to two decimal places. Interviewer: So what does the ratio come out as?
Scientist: 1.02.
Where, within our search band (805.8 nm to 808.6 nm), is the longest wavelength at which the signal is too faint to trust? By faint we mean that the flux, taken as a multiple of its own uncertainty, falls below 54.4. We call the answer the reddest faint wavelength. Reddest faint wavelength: 806.6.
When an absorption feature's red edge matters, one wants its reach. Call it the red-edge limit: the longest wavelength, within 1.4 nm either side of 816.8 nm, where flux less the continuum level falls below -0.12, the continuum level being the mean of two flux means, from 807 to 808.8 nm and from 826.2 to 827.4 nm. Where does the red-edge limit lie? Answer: 818.0 nm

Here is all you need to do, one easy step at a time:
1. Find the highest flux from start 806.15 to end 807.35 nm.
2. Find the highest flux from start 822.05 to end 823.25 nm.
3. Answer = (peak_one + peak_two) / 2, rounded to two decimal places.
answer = 8.35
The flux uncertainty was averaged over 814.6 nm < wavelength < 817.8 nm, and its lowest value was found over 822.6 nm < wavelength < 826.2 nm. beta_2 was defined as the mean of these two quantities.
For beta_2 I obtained 0.153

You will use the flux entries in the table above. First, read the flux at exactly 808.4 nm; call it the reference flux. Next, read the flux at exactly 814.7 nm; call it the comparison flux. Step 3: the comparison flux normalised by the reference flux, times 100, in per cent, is 99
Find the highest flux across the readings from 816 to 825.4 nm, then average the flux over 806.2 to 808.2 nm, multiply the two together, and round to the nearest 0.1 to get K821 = 70.8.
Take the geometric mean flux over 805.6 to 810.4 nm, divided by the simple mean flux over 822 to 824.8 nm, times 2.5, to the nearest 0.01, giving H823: 2.52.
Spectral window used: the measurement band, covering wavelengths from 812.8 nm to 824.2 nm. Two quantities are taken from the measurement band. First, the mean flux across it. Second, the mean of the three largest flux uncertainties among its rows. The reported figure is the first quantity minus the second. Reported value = 7.92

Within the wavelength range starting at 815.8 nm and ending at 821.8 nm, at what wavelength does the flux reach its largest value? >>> 818.6 nm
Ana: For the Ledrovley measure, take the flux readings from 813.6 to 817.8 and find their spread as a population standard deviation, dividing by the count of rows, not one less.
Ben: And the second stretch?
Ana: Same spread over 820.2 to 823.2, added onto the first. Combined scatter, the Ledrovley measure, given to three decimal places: 0.452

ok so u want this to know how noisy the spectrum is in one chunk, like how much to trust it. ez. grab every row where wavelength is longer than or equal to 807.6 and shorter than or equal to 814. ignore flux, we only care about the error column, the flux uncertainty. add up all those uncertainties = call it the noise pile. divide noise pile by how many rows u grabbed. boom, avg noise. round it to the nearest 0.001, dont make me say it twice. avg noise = 0.154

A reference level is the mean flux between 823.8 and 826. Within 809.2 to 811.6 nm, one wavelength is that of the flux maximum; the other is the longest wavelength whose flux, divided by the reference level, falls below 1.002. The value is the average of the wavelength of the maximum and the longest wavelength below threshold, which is 810.95 nm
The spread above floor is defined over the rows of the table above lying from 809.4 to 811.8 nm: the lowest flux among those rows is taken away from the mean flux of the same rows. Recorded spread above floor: 0.32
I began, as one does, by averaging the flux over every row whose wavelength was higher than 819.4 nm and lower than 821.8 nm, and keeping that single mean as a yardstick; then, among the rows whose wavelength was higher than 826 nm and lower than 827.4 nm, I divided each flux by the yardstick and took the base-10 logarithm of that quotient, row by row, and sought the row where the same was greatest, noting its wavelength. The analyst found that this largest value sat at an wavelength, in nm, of 827.0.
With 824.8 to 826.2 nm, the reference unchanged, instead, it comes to 825.2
